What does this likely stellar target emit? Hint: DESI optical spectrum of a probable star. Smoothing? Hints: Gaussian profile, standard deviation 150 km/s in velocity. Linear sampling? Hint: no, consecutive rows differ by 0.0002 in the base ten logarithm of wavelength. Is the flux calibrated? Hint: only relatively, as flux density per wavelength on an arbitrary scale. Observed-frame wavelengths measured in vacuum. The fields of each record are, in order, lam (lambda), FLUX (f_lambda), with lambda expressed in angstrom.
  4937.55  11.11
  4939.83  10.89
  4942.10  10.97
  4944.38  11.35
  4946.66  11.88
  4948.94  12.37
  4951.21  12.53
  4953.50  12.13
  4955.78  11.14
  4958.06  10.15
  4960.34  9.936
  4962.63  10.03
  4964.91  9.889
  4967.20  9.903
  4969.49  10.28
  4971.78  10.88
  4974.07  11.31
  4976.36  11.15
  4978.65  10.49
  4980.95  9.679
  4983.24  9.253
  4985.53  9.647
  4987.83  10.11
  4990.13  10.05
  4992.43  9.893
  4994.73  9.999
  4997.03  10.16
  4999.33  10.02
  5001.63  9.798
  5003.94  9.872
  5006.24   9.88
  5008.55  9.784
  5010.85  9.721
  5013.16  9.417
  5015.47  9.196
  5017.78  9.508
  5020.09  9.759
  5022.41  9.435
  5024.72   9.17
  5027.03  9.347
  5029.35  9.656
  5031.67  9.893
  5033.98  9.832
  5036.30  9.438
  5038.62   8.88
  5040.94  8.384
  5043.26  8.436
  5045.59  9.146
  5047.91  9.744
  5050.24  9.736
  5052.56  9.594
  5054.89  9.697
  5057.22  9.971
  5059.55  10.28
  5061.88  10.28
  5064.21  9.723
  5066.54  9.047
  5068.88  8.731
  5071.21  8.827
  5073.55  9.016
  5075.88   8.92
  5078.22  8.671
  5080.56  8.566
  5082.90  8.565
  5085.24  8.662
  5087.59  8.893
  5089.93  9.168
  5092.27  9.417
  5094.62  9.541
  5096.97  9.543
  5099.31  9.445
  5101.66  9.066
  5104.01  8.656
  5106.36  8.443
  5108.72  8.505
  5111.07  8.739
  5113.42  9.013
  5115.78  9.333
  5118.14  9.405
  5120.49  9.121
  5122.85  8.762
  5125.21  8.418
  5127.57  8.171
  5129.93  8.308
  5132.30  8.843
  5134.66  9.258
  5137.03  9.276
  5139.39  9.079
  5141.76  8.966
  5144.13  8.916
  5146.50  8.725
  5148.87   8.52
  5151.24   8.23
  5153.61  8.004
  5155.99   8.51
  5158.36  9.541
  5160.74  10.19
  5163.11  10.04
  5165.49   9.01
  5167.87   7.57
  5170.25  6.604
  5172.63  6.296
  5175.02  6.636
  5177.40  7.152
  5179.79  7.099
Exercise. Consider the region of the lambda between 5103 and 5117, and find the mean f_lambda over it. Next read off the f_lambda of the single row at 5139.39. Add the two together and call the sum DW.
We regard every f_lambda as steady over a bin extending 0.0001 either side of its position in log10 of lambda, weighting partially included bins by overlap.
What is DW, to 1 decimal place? 17.9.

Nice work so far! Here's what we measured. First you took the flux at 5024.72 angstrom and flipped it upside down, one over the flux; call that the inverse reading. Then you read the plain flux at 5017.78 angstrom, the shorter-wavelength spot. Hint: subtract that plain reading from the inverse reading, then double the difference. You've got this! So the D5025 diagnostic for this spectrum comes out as -18.8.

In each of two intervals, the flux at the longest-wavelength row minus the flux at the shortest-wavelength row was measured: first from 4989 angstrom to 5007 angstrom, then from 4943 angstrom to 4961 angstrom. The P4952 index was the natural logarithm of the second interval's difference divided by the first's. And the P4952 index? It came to 2.1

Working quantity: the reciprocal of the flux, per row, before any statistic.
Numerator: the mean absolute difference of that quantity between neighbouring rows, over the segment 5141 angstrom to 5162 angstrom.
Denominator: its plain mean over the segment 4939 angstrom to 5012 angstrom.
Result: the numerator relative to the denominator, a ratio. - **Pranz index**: 0.052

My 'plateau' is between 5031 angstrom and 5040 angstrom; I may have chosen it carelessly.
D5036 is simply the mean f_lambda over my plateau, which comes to 9.5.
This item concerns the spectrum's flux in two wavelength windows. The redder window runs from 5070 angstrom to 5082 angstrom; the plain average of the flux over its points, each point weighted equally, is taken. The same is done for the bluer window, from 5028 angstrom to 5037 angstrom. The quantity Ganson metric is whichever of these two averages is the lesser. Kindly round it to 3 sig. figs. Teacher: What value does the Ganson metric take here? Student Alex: 8.80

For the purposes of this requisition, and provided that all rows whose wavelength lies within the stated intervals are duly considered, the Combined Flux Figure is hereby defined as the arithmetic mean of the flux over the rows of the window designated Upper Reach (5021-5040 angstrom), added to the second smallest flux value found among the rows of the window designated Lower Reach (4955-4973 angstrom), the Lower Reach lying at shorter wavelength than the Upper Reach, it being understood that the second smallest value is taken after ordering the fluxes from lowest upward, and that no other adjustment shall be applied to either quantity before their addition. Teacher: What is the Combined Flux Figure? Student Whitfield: 19.4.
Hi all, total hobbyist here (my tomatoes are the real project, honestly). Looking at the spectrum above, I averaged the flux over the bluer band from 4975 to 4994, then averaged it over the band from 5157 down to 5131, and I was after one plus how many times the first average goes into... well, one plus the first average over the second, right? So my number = 2.15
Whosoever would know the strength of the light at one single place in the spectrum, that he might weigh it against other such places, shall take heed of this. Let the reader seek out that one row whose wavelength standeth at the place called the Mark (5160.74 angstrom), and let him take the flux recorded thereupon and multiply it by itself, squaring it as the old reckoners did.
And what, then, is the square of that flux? 104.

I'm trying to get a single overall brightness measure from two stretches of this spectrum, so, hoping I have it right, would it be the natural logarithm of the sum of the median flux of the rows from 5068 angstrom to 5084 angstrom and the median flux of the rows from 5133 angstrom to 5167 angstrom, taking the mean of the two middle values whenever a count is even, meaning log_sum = 2.87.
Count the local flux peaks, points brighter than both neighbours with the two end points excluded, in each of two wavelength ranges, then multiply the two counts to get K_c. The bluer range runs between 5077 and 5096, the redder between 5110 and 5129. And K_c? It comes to 0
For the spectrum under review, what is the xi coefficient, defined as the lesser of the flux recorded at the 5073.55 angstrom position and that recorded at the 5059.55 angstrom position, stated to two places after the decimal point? 9.02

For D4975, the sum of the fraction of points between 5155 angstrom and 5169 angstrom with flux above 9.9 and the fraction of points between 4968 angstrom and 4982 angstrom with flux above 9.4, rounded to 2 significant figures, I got 1.3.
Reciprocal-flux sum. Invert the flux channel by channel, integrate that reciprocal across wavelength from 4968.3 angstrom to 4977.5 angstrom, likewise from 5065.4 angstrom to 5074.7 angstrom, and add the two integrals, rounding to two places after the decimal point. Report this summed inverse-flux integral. 1.89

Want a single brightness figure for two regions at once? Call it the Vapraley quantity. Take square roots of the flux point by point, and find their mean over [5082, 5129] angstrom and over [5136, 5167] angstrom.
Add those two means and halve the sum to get 2.99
